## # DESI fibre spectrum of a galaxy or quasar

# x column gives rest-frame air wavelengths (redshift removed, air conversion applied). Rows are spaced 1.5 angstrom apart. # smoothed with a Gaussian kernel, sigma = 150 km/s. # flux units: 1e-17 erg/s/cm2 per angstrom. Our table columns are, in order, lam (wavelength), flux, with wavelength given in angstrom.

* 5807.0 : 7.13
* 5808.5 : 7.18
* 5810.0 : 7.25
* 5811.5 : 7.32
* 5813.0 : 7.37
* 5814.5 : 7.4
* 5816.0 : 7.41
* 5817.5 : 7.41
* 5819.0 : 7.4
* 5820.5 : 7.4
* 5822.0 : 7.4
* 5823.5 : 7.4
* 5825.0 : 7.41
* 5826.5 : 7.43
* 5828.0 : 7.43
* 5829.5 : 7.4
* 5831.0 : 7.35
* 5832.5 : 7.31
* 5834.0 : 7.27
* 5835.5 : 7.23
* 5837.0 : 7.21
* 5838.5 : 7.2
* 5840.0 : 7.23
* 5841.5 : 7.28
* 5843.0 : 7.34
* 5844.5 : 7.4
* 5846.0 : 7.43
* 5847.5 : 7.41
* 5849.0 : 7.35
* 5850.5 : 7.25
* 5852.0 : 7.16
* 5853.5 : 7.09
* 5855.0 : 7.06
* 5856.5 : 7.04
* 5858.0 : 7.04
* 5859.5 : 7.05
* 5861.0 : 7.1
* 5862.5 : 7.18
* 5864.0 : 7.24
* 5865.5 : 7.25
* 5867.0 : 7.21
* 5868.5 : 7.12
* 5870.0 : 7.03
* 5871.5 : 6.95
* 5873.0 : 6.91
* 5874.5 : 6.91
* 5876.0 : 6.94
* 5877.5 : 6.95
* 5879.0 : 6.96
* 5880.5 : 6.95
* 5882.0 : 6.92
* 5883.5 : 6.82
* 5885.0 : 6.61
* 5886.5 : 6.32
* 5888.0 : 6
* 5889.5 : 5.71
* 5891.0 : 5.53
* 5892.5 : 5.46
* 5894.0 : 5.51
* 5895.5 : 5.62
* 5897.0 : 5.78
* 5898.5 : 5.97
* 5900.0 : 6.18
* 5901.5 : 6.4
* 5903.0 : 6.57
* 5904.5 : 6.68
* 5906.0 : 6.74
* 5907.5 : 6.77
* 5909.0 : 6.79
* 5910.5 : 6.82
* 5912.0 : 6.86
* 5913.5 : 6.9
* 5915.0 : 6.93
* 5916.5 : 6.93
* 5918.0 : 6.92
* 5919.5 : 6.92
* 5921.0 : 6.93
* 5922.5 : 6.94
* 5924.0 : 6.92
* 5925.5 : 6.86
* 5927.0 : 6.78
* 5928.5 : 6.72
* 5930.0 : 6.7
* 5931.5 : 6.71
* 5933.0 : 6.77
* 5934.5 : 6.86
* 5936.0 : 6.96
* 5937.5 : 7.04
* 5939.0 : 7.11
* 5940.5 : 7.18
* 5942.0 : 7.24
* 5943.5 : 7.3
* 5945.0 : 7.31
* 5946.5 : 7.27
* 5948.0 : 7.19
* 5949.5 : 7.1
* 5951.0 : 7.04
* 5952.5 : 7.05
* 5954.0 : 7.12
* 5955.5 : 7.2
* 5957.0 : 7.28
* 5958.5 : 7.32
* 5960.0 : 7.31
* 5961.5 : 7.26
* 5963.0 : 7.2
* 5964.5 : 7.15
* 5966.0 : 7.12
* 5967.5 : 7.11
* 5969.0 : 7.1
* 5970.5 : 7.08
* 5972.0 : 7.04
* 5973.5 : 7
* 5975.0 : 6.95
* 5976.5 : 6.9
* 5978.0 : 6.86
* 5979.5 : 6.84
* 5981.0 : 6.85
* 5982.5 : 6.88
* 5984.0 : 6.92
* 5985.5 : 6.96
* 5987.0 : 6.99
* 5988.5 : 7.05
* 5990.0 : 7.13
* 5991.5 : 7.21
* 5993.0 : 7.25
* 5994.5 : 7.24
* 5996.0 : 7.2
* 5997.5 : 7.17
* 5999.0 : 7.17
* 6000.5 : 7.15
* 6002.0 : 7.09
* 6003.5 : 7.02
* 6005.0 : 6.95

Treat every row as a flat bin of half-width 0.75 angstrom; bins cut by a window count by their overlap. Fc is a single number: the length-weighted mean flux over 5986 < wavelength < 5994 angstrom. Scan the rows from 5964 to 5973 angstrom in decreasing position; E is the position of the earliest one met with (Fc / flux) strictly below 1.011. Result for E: 5970.5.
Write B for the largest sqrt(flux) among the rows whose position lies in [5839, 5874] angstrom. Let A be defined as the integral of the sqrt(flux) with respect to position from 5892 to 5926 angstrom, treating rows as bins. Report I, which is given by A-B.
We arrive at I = 84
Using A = 86.9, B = 2.73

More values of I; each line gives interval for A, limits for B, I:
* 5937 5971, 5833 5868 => 88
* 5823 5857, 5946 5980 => 89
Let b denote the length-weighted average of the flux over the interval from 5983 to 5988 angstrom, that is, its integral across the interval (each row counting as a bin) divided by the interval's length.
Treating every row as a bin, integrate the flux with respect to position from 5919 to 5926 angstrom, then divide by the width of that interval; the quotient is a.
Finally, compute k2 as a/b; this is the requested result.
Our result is 0.99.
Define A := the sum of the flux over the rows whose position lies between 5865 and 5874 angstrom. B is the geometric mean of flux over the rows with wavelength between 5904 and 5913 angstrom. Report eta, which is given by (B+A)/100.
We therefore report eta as 0.492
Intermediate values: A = 42.5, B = 6.78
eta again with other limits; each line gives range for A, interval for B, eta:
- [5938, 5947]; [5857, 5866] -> 0.506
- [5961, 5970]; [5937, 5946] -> 0.501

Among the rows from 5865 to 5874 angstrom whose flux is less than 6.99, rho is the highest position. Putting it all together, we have 5873.0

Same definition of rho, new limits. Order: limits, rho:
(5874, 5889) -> 5888.0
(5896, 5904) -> 5903.0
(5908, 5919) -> 5918.0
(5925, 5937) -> 5936.0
